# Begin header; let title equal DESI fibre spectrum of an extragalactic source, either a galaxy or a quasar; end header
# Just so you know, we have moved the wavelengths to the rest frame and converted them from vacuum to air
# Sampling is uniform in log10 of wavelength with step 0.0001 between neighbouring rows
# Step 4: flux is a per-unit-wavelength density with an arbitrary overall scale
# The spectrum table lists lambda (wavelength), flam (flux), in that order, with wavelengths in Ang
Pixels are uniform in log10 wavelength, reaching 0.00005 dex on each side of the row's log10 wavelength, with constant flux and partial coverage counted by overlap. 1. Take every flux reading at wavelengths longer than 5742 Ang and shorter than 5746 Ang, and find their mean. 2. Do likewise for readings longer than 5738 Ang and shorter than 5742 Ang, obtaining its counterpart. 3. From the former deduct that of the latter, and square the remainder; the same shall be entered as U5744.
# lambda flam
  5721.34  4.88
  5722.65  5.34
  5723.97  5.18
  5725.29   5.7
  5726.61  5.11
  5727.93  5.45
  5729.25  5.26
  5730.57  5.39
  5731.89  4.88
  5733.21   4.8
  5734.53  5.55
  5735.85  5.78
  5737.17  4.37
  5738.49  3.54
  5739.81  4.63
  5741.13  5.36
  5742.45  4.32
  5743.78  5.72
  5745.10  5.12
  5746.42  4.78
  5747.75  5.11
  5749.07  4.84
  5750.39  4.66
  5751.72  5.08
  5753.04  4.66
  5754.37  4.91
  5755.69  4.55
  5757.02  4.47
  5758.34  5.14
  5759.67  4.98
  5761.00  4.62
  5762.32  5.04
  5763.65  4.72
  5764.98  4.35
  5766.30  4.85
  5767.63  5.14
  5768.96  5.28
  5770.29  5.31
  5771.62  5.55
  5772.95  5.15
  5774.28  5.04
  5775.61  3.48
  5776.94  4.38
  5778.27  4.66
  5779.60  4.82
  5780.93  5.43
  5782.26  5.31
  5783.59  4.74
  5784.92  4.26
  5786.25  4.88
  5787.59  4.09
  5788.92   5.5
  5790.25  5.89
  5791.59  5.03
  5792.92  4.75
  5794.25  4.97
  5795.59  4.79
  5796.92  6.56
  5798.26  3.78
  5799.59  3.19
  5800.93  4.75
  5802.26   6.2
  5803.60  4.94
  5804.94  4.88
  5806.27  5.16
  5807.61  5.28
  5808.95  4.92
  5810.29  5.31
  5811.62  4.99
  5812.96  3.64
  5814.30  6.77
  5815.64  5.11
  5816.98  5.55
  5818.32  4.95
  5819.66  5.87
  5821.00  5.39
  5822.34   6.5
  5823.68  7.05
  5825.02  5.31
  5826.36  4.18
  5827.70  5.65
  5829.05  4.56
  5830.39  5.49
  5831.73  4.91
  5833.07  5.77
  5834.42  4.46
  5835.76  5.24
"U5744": 0.3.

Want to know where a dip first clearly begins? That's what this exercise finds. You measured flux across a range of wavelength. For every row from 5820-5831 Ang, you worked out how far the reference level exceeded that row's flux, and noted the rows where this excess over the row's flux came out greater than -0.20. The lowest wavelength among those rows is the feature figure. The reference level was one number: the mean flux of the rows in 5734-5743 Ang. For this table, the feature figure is 5826.36 Ang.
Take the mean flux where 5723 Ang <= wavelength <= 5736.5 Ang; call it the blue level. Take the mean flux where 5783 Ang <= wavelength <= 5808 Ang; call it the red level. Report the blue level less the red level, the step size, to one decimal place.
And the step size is 0.4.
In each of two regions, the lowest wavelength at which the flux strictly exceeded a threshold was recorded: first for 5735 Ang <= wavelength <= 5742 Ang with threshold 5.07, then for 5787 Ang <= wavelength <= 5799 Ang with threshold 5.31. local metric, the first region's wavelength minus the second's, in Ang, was -53.1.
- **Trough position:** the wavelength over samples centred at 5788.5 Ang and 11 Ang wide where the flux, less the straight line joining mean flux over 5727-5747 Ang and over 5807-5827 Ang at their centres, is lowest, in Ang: 5787.59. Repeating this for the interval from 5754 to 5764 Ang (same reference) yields 5757.02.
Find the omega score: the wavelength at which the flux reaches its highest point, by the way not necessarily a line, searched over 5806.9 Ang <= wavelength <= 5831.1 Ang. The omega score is 5823.68 Ang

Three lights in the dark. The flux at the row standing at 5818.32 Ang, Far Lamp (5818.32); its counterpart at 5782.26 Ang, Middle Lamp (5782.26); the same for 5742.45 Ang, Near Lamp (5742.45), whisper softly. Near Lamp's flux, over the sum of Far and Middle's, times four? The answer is 1.68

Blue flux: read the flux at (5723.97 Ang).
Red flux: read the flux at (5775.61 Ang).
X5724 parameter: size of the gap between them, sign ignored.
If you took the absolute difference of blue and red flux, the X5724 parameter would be 1.7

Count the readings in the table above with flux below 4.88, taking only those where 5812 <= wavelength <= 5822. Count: 1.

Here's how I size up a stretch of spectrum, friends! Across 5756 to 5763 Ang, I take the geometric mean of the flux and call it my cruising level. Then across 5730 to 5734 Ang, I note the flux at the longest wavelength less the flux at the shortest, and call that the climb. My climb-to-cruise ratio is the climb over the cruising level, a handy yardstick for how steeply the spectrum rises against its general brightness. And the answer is -0.12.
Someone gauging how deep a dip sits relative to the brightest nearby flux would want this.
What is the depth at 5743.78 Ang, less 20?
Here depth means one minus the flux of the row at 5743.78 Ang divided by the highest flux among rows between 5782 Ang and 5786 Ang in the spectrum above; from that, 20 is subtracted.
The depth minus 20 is -20.08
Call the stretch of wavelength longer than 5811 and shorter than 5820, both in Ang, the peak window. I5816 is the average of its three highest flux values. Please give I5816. 6.06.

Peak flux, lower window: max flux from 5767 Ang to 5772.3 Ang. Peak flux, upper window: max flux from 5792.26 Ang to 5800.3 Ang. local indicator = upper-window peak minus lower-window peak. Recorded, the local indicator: 1.0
